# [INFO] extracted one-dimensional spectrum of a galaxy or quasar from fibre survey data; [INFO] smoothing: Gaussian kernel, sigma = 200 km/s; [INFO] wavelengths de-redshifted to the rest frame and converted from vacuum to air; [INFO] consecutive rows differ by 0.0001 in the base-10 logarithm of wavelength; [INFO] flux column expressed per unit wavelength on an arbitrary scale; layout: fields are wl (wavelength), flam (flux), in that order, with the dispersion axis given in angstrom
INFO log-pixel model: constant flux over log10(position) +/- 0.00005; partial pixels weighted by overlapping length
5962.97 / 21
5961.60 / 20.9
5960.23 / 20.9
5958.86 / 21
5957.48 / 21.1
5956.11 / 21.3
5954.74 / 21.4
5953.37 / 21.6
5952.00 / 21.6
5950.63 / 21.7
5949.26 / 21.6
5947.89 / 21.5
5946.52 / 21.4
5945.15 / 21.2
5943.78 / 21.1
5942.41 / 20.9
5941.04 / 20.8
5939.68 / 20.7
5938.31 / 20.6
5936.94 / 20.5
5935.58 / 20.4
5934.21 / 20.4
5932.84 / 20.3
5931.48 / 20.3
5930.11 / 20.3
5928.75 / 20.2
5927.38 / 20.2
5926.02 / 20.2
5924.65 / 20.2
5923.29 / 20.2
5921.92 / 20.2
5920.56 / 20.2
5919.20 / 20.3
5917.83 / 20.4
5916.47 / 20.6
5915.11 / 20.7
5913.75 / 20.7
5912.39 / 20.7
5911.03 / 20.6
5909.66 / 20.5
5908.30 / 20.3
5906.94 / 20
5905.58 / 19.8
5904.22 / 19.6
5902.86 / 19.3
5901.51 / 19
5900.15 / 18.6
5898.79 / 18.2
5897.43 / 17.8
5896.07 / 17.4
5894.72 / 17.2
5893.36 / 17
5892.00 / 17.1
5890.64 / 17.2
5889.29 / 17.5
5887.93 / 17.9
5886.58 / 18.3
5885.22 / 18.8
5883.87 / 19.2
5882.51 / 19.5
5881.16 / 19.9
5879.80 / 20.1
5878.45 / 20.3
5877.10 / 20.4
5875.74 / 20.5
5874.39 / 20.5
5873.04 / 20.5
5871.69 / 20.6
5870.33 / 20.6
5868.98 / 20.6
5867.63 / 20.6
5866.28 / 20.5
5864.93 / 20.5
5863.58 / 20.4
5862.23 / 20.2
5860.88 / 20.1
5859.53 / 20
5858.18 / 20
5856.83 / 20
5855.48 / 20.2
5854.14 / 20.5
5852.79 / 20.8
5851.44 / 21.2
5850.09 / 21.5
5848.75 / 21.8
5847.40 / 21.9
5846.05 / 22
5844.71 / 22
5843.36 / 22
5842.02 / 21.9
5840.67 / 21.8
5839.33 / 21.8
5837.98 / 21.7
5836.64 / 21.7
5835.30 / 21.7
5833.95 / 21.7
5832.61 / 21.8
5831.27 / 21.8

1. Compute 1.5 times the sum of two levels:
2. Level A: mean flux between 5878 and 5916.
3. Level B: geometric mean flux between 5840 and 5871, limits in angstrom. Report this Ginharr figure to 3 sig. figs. 59.9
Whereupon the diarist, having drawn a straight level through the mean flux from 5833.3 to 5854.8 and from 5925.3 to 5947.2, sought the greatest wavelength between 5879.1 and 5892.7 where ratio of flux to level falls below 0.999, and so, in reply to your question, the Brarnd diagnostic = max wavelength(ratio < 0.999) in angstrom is 5892.00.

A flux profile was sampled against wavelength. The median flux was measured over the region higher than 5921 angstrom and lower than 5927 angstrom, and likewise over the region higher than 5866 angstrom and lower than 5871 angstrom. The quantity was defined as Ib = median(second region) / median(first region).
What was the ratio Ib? 1.02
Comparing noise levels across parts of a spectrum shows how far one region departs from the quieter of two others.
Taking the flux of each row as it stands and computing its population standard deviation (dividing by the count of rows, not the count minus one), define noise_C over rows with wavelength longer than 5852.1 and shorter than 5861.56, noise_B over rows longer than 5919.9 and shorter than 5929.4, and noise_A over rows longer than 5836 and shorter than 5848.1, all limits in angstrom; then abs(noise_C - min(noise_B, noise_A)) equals 0.29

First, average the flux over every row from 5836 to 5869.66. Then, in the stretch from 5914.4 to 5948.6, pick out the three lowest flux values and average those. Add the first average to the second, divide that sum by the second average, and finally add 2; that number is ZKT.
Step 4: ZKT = 4.04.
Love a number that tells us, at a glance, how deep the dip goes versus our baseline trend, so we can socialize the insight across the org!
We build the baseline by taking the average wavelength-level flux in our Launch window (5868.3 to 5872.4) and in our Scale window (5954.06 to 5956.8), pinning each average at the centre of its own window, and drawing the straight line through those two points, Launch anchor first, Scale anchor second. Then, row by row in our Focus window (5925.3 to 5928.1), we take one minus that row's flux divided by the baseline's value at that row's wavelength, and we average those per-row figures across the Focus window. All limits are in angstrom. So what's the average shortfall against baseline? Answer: 0.043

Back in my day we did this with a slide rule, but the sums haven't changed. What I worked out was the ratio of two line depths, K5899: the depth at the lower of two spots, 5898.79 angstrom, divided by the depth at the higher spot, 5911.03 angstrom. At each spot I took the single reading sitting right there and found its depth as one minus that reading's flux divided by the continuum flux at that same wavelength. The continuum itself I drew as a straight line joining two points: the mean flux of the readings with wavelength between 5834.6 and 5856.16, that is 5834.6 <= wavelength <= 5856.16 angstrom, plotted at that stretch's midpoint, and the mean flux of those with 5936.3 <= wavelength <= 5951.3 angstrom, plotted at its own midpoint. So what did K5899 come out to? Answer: 5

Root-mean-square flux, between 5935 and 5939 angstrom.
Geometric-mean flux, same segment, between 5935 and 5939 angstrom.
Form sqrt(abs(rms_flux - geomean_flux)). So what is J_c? 0.02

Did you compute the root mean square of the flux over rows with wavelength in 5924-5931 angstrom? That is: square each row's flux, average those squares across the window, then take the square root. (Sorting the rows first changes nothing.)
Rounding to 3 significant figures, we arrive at 20.2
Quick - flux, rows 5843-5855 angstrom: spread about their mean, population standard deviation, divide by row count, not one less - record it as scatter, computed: 0.53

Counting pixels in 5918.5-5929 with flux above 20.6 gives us 0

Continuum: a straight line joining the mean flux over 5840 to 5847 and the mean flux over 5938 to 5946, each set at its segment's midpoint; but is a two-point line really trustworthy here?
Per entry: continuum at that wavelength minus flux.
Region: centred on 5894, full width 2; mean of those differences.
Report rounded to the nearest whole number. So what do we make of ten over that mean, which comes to 2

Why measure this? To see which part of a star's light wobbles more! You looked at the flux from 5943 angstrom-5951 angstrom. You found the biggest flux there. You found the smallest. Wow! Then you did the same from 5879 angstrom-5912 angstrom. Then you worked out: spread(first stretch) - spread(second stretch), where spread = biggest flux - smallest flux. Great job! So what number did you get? -3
